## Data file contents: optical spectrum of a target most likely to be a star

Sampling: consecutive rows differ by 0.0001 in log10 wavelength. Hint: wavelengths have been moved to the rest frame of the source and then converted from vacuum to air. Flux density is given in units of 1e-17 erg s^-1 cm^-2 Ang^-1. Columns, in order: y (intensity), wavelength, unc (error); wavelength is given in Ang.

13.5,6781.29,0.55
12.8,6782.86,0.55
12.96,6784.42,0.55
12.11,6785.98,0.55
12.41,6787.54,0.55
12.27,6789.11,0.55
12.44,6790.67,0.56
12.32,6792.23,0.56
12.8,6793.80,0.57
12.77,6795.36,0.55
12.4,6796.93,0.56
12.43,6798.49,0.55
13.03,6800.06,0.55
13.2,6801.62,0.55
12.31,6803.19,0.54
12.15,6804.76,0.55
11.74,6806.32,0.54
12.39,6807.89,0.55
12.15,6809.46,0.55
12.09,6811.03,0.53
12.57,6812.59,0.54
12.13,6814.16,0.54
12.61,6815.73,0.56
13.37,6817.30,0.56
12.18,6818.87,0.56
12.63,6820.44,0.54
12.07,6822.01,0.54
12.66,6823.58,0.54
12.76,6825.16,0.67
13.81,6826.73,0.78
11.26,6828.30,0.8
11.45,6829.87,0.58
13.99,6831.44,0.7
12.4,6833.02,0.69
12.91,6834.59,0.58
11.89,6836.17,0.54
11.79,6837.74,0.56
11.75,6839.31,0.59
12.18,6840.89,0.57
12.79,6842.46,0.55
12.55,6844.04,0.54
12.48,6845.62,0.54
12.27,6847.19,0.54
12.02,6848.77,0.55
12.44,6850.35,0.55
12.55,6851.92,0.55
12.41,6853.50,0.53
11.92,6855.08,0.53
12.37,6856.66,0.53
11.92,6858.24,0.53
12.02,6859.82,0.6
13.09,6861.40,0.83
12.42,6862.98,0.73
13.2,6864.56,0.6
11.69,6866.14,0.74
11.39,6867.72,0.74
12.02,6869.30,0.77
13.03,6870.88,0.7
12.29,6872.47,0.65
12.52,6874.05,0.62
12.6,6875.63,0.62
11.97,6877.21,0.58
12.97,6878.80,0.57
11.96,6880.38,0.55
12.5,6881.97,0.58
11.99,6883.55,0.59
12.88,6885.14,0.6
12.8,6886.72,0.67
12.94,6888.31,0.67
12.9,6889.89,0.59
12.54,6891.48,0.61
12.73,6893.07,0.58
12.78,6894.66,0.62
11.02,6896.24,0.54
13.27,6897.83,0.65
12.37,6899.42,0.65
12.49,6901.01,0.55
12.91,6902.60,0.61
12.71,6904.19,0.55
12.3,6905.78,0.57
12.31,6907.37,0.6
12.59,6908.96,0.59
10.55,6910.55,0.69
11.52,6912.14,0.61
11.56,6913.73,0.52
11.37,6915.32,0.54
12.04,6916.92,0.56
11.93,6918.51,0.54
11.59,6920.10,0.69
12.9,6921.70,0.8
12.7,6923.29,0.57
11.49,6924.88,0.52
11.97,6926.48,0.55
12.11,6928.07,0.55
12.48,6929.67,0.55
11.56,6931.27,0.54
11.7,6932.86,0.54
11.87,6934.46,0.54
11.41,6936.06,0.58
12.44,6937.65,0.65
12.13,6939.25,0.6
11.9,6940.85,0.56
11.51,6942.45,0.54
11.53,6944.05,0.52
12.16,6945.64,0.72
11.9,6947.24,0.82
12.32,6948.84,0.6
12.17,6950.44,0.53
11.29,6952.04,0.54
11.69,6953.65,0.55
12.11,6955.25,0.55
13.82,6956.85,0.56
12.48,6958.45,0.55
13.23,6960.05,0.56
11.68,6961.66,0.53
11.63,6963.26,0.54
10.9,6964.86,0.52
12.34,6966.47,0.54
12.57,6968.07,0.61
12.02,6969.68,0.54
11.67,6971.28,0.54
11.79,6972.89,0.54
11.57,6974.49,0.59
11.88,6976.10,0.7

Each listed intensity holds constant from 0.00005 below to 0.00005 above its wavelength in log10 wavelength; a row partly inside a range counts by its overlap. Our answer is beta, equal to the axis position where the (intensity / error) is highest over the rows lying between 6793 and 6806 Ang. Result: 6801.62 Ang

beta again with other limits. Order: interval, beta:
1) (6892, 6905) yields 6904.19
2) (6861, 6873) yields 6864.56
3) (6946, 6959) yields 6956.85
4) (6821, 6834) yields 6823.58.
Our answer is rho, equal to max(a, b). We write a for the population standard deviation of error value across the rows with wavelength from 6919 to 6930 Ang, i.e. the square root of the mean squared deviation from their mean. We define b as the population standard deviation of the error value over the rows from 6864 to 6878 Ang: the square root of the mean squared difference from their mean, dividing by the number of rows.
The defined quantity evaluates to 0.095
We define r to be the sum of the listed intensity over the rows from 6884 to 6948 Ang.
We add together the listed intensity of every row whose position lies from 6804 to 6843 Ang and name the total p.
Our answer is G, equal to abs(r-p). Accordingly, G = 176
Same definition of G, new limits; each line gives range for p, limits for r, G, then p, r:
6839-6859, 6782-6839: 290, 160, 449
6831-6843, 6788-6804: 26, 100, 126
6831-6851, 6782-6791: 86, 161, 75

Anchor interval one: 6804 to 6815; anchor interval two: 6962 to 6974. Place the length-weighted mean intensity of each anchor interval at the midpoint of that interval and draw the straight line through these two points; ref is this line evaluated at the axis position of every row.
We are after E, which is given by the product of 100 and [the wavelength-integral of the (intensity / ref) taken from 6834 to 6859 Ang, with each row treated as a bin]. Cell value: 2532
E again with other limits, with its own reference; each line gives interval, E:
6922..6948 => 2609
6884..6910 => 2725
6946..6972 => 2656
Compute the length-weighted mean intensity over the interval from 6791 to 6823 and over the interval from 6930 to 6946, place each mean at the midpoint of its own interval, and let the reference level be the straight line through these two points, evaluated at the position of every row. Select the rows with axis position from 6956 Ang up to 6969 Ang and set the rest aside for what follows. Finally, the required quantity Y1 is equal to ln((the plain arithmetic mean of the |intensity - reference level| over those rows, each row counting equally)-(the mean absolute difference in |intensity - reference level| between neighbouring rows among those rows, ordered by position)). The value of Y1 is -1.75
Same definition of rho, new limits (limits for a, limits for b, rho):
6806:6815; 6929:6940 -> 0.039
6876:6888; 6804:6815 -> 0.035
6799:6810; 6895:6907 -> 0.044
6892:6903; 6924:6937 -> 0.041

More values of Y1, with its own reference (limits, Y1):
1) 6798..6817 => -3.30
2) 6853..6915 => -1.76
